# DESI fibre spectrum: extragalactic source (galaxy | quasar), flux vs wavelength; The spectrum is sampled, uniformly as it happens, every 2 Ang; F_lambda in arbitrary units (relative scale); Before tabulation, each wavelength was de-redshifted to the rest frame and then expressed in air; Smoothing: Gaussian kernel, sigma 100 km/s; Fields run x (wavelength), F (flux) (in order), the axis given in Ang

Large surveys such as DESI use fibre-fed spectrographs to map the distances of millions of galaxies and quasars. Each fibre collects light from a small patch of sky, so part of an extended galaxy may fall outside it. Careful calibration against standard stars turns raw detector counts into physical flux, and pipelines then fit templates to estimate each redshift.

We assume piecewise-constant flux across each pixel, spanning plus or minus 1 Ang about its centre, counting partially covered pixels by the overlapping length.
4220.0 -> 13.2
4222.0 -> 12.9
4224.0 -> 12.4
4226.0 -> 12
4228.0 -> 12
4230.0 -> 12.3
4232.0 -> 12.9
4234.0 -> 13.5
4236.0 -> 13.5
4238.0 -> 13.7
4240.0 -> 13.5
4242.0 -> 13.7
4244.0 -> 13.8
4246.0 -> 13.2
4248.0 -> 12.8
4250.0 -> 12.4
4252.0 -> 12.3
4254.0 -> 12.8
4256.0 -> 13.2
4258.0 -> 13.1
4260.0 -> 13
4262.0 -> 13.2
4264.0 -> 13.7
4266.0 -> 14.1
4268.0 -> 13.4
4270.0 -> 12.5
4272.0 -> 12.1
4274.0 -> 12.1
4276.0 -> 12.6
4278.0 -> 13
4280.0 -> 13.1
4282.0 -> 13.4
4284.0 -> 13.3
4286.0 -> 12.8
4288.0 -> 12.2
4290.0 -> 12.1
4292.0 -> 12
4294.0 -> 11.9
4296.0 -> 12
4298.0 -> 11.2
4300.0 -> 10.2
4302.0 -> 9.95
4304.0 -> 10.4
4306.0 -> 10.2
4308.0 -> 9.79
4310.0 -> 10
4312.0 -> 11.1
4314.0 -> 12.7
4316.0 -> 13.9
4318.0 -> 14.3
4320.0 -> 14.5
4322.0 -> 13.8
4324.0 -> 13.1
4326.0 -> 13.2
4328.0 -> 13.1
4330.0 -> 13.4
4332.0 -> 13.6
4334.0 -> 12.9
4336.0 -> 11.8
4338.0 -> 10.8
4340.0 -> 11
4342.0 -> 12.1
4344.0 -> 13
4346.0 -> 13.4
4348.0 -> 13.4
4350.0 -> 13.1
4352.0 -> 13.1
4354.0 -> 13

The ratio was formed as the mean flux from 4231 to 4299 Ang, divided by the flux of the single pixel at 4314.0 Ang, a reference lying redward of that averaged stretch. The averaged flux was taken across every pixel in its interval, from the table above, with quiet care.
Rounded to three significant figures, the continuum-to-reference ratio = 1.01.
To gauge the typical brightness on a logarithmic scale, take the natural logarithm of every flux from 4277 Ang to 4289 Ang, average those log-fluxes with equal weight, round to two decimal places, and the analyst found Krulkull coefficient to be 2.56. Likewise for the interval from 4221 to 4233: 2.52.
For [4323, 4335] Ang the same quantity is 2.58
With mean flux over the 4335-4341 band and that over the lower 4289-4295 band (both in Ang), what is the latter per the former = 1.07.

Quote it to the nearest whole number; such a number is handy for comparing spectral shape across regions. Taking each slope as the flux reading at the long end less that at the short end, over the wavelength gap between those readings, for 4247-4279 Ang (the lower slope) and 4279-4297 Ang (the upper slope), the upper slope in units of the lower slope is -10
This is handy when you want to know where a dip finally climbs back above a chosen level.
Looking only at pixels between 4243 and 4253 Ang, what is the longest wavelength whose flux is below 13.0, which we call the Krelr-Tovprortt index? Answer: 4252.0 Ang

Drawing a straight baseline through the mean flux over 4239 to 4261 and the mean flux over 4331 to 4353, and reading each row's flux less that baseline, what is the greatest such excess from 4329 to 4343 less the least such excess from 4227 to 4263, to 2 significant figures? 2.2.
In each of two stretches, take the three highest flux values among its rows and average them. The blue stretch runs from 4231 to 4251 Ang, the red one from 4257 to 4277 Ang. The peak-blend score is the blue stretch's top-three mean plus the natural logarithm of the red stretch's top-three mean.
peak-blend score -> 16.35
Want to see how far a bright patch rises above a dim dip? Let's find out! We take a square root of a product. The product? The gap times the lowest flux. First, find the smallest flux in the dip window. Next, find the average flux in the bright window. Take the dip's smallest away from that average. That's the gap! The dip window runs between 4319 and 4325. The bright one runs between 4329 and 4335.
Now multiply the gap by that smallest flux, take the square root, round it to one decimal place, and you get 1.6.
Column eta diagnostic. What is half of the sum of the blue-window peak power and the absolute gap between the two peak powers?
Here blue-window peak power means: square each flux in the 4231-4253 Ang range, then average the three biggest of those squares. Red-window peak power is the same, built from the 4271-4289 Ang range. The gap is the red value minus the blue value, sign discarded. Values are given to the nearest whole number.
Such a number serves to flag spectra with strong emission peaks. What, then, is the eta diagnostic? 101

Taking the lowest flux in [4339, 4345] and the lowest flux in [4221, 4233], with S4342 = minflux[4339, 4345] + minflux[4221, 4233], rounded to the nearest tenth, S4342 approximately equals 23.0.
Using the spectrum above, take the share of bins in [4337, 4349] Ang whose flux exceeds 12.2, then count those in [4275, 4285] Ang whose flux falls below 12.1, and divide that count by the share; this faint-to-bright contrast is 0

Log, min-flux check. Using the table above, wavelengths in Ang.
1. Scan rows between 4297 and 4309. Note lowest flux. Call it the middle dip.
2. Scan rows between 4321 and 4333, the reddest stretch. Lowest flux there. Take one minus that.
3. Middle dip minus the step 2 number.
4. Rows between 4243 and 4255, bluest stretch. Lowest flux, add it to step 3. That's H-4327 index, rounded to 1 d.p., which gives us 34.2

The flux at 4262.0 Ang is 13.2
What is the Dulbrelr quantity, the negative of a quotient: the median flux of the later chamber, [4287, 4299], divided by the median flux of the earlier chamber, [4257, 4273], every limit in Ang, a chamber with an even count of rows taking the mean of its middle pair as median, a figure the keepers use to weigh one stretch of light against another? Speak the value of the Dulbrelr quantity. -0.913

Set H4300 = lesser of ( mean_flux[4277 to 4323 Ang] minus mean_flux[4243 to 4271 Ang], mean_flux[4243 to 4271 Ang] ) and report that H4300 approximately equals -1.0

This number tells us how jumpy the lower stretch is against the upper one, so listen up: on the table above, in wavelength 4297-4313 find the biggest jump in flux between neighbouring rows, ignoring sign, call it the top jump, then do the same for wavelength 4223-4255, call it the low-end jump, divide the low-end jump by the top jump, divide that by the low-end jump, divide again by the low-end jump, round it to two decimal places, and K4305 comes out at 1.52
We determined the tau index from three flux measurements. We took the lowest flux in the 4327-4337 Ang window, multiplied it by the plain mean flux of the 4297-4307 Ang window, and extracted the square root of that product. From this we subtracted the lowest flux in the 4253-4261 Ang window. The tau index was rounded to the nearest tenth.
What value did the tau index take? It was -1.7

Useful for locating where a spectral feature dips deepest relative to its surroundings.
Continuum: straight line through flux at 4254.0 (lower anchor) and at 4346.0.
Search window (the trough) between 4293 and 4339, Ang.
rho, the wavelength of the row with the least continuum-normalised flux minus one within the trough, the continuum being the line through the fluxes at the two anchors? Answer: 4308.0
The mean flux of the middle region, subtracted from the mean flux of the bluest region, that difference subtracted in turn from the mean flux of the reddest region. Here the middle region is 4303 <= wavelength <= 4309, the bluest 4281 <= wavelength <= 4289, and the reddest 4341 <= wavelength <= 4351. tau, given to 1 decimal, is 10.2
